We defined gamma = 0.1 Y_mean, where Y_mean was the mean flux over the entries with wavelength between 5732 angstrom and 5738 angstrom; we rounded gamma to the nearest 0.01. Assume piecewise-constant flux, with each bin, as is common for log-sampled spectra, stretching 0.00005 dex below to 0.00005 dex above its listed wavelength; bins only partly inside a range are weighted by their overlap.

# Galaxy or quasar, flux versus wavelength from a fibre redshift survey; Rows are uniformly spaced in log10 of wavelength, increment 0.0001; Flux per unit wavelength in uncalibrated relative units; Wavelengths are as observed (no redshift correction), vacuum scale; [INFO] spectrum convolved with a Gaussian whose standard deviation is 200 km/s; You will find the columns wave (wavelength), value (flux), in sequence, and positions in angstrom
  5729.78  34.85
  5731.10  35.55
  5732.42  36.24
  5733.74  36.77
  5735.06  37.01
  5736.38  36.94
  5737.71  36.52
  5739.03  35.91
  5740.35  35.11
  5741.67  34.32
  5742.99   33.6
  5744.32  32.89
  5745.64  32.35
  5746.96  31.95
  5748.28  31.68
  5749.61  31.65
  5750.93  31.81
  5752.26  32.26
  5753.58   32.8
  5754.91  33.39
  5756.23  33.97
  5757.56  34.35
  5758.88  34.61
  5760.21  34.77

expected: 3.67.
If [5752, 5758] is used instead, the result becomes 3.34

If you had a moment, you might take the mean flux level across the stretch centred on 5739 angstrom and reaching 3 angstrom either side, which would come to 36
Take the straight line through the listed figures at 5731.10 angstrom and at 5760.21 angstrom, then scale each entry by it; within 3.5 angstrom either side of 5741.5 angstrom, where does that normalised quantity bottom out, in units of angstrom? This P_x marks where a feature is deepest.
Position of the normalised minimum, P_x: 5744.32 angstrom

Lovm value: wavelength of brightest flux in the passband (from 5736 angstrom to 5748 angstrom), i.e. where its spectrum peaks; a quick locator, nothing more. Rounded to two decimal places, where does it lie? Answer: 5736.38 angstrom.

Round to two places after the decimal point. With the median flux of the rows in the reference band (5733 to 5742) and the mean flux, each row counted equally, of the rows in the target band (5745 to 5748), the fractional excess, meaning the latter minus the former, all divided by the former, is -0.12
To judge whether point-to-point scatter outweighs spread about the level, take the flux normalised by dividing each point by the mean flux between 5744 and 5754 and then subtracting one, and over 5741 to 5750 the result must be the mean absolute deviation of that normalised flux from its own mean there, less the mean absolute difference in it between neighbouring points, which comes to 0.012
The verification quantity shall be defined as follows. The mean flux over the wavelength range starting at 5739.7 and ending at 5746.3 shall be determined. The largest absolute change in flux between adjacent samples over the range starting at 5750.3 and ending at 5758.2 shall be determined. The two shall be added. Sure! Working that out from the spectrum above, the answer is 34.2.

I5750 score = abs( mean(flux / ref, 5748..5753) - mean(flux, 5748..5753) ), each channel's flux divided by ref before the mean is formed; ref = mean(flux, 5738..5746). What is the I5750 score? 30.9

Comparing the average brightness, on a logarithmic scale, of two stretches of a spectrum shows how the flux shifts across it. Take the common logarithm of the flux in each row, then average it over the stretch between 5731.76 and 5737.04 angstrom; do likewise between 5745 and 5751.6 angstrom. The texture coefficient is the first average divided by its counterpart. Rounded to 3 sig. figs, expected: 1.04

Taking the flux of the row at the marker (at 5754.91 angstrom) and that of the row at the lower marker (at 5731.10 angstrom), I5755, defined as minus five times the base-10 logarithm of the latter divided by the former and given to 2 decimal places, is -0.14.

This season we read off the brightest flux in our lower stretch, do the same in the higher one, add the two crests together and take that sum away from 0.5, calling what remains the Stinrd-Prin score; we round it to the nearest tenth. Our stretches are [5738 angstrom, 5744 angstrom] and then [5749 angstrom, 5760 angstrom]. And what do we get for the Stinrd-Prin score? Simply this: -70.0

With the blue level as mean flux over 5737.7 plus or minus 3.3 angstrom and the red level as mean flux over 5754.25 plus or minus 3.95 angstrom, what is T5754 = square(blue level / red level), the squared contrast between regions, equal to 1.20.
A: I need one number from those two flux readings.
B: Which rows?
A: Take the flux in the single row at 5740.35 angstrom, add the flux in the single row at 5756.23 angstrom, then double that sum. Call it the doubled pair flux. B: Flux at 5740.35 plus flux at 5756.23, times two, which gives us 138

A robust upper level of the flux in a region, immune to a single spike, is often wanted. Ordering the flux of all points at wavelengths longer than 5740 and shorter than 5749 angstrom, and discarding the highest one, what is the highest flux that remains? 34.32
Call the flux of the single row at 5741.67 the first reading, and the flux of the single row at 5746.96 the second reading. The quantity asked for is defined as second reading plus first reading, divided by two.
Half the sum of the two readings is 33.1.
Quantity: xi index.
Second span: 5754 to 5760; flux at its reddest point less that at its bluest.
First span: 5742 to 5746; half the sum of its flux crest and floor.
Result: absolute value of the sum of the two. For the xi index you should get 34.2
